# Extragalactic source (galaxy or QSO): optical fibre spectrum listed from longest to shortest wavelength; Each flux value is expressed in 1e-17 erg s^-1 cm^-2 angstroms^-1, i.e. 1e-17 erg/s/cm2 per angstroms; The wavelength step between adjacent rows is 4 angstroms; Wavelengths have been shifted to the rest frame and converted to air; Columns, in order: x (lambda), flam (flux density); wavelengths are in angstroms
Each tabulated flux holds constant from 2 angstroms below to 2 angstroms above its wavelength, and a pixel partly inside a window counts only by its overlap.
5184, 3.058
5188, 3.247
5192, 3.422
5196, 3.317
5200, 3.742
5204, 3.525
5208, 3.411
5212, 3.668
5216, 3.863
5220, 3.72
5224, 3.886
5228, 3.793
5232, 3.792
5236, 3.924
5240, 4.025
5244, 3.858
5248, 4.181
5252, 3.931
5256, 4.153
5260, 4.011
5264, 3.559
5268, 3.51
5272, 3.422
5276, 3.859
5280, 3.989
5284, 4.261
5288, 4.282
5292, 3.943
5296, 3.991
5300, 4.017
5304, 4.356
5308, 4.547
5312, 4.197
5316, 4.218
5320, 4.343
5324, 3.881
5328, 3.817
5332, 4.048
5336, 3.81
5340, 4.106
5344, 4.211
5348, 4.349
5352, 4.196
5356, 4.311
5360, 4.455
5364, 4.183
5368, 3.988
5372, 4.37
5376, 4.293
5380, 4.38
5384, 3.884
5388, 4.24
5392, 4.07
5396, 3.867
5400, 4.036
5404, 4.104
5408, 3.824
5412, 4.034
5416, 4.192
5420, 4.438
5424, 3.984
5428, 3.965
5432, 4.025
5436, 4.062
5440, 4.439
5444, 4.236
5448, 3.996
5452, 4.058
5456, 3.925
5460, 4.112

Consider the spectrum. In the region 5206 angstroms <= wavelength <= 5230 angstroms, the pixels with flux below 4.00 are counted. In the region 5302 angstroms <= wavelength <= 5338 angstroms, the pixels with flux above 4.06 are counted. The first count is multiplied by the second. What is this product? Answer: 30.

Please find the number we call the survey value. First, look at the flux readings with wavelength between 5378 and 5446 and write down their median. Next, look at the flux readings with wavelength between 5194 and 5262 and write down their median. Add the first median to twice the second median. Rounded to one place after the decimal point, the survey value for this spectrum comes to 11.8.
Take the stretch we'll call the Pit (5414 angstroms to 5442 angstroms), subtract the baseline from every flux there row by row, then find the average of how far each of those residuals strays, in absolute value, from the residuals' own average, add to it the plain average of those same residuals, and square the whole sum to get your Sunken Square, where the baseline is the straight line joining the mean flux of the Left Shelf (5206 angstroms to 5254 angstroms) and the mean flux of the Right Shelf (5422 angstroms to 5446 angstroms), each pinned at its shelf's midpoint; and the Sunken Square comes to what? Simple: 0.05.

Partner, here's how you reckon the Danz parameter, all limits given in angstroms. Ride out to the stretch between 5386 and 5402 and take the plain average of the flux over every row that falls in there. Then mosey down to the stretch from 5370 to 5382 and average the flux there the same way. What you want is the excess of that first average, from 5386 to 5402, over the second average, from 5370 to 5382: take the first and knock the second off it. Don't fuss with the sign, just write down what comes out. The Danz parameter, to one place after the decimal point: -0.3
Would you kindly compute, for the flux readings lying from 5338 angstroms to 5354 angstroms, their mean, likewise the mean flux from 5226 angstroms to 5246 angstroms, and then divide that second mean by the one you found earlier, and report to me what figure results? 0.920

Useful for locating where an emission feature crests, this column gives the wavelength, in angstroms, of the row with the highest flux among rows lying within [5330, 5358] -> 5348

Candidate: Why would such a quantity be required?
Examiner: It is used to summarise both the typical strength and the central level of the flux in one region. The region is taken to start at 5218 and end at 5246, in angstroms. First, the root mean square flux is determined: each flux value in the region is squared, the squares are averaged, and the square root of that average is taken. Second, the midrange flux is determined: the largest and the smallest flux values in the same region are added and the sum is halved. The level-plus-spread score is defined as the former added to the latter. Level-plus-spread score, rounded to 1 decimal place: 7.7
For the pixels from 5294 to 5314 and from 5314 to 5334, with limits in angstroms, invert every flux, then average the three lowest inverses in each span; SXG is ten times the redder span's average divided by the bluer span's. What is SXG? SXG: 10.4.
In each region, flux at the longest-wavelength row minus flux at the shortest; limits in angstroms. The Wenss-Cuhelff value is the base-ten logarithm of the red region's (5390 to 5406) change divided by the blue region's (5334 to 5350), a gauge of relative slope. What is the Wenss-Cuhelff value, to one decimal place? -1.2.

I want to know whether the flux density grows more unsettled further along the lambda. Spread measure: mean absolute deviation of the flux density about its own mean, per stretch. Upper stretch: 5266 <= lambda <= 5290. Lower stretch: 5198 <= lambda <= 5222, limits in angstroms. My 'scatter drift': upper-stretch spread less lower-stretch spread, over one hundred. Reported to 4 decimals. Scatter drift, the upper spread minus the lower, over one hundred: 0.0017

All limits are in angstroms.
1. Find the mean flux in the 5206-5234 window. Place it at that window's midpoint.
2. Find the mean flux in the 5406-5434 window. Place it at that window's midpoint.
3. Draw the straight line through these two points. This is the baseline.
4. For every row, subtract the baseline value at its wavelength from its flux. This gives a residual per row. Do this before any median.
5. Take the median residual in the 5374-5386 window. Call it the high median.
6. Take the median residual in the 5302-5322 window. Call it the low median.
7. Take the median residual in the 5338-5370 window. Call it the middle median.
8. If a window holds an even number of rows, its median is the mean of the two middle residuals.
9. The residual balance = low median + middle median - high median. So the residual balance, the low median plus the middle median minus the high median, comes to 0.40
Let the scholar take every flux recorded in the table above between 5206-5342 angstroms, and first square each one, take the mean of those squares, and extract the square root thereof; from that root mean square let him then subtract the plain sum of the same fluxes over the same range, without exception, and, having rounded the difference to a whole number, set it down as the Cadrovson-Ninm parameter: -130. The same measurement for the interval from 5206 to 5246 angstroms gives -34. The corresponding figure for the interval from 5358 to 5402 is -42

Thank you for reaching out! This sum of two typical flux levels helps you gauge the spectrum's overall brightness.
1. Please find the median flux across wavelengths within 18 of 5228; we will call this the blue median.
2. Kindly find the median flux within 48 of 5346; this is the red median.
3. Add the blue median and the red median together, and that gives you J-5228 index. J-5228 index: 8.06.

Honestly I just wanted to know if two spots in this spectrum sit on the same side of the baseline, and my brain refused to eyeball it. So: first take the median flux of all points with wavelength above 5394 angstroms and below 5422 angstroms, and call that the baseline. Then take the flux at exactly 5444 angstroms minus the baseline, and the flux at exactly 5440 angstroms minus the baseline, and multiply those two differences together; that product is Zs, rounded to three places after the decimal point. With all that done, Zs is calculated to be 0.081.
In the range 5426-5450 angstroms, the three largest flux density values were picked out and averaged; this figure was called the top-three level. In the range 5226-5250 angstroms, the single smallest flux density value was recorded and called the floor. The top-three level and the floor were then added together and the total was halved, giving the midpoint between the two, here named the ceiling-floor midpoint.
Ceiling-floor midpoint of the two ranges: 4.02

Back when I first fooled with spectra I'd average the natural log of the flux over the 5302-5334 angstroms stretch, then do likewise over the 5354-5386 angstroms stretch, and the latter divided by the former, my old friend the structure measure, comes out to 1.01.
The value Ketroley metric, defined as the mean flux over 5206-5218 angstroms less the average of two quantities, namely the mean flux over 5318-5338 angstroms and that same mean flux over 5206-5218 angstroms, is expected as -0.17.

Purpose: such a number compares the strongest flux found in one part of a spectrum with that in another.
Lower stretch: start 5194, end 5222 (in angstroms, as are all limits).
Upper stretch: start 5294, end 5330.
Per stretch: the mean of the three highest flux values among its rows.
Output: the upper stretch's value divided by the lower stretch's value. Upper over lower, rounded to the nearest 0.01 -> 1.17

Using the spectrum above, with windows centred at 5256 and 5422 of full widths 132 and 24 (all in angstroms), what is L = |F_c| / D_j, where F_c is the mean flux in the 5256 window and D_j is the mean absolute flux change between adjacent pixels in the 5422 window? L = 20.8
